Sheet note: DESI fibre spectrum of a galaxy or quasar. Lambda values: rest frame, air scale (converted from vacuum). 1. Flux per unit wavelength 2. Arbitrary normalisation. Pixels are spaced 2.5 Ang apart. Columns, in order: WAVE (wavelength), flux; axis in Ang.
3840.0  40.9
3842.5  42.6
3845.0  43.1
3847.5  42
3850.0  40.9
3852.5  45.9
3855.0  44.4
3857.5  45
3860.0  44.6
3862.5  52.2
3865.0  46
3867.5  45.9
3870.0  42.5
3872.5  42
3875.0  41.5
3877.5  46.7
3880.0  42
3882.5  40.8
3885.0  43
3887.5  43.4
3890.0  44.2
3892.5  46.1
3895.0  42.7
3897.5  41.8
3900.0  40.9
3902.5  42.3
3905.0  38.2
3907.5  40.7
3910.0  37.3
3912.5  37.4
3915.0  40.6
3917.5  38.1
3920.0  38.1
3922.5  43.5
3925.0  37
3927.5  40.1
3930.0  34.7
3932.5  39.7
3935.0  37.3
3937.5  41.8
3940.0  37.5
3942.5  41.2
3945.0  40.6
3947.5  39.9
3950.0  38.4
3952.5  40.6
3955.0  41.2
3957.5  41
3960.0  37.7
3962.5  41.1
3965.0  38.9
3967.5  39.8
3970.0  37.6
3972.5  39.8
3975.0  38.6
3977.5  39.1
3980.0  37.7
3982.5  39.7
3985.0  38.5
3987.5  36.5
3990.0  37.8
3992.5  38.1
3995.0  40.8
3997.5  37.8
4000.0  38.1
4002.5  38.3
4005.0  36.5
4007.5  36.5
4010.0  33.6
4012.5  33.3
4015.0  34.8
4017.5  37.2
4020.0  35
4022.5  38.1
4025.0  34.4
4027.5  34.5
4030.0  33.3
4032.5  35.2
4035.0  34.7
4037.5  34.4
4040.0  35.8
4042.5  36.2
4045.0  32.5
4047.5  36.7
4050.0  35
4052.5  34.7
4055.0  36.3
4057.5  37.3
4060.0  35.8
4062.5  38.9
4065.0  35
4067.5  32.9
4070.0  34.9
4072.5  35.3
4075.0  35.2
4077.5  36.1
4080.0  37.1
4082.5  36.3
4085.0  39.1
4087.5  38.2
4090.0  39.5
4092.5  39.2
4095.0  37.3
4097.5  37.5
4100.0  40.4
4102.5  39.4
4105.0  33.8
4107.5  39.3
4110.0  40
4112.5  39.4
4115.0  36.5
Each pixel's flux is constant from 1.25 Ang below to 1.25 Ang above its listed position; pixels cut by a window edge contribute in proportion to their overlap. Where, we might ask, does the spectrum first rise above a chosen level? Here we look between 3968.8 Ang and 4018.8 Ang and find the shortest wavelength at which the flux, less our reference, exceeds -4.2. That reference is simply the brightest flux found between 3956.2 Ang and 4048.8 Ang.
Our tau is 3970.0 Ang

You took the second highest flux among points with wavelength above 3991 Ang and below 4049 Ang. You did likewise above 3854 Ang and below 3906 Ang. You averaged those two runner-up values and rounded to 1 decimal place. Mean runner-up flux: 42.5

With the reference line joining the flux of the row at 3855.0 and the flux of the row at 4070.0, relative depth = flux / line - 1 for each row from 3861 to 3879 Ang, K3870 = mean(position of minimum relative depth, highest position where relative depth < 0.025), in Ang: 3875.0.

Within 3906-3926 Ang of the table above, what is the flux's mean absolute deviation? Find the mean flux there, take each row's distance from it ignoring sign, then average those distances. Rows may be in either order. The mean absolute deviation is 1.9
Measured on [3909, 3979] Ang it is 1.5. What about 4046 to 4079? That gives 1.1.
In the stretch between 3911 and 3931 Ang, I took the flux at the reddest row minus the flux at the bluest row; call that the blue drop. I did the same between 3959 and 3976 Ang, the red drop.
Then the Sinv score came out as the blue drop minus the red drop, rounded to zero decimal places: -4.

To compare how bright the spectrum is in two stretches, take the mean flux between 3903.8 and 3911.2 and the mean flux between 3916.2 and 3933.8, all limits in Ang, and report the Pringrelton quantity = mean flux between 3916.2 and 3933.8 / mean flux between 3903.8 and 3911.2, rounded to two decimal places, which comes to 1.00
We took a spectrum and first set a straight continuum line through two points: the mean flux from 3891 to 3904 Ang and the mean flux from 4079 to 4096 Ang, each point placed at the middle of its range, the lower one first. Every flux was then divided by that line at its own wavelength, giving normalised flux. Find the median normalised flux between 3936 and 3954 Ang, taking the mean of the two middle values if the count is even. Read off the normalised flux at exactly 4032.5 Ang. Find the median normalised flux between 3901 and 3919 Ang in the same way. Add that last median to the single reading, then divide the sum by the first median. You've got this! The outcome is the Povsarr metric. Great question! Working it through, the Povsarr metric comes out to 1.84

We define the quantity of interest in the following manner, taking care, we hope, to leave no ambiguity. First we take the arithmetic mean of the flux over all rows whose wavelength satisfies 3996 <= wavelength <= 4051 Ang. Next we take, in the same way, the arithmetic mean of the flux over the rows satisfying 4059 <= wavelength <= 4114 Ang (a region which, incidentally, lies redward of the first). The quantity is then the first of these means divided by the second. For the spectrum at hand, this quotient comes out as 0.953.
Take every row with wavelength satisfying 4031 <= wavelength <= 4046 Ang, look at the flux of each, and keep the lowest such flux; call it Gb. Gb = 32.5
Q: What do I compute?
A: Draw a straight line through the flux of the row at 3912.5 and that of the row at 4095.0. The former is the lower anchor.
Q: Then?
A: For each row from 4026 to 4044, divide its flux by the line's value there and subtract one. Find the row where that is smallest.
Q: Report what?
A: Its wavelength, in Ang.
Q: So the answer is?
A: 4030.0 Ang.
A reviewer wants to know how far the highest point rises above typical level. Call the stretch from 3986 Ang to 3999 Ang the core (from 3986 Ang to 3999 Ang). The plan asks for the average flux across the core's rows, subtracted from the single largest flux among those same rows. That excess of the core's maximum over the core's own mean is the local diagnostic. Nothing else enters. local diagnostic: 2.6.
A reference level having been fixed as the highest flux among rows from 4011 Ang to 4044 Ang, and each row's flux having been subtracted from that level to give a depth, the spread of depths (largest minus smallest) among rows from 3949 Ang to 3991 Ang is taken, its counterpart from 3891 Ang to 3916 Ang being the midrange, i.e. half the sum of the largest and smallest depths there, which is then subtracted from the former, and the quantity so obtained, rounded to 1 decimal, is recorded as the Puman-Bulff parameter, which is 8.3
